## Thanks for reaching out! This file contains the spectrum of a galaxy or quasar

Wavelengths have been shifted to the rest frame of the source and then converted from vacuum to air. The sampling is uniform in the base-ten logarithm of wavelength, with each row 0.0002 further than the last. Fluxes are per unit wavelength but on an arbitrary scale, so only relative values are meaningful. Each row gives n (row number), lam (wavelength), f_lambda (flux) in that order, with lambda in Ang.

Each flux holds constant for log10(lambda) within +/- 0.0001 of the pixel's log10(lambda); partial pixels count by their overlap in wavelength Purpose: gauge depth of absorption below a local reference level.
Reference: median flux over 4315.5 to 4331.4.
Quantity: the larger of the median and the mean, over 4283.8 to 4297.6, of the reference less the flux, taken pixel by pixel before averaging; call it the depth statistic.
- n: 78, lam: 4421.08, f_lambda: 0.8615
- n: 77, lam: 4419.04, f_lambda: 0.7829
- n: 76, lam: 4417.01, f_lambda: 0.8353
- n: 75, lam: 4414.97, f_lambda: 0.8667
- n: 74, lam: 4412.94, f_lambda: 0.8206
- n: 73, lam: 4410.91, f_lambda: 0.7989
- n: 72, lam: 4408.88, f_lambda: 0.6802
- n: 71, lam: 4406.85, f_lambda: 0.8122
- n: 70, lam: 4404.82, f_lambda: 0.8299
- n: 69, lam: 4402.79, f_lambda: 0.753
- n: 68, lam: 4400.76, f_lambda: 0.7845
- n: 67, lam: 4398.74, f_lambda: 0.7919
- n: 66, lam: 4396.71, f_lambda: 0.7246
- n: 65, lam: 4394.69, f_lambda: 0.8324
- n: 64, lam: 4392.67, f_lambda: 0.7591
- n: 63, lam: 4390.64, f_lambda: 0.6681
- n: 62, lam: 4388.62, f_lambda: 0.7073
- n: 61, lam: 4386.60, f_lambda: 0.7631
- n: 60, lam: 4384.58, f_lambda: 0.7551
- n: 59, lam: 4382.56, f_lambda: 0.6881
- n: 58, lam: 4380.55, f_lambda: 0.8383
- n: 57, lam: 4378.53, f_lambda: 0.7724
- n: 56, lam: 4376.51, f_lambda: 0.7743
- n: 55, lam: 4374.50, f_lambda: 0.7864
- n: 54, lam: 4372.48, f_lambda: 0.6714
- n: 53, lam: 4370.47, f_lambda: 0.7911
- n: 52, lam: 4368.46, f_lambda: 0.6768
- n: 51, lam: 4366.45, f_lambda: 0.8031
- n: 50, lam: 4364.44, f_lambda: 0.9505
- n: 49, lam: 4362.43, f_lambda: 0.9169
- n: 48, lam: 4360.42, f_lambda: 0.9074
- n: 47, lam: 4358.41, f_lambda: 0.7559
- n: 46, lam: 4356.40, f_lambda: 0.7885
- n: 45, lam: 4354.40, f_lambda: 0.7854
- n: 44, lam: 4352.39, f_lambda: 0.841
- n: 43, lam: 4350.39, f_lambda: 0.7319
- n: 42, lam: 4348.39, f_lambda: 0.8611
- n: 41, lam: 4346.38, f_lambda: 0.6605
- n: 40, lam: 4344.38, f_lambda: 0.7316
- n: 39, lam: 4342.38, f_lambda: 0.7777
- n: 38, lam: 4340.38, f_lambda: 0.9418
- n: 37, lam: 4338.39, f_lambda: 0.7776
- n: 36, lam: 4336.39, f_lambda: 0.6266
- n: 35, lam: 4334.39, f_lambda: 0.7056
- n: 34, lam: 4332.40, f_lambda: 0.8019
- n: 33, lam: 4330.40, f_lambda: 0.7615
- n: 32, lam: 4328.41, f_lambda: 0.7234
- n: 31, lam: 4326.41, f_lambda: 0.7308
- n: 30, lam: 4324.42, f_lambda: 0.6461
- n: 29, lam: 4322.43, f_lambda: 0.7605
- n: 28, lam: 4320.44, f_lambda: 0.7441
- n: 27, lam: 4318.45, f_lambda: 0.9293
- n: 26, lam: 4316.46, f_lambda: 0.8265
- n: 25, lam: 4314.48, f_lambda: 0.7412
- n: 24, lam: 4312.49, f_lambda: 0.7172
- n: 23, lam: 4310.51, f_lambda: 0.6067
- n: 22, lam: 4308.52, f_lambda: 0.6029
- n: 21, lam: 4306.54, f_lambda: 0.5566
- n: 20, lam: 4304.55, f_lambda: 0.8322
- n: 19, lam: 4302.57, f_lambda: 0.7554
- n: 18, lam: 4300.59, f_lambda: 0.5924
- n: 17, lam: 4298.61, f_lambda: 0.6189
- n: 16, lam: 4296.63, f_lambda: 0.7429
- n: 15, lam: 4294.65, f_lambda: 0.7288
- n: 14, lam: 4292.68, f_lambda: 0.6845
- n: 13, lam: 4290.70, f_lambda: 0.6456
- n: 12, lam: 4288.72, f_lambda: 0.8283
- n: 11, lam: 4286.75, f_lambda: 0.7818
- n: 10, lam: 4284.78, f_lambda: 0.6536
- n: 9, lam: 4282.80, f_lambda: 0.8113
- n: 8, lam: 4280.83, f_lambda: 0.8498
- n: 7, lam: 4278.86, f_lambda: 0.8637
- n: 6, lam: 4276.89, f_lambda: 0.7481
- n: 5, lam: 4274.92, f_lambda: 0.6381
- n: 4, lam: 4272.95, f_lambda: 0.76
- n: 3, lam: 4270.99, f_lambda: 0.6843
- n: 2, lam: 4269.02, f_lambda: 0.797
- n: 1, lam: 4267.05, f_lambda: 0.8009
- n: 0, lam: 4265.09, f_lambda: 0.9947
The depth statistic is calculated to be 0.03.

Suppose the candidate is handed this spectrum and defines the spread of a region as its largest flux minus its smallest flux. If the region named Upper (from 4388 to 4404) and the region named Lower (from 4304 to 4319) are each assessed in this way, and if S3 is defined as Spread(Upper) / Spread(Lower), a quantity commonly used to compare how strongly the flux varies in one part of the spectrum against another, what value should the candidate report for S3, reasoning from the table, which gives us 0.44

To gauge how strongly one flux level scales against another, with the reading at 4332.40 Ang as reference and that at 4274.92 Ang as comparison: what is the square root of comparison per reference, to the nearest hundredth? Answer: 0.89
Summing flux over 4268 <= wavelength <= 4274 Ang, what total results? 2.241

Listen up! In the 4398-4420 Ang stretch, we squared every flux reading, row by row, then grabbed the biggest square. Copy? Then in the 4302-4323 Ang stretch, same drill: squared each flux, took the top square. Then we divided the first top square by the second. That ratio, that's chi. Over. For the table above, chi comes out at 0.87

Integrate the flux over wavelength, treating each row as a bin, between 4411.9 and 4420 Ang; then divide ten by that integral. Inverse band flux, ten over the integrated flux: 1.49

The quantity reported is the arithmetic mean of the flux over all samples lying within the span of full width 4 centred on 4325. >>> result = 0.69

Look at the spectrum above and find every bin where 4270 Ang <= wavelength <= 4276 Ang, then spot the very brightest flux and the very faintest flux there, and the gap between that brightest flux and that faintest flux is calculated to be 0.12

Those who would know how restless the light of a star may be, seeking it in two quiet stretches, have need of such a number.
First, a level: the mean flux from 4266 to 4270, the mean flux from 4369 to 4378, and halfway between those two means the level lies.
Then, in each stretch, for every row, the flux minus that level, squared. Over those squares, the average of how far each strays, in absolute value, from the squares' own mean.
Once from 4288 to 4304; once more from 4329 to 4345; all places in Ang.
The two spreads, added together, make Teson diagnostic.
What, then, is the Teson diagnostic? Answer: 0.0194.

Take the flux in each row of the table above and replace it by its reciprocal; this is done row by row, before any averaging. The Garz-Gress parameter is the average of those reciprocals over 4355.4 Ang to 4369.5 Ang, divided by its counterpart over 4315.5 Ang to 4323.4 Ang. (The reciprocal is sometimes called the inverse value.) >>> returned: 0.99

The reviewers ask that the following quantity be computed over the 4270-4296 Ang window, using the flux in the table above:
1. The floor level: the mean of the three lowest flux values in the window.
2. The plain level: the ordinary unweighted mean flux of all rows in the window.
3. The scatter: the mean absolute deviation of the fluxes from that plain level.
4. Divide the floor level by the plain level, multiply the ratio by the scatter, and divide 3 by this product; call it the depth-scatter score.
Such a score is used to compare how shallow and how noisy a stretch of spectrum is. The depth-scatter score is 52.1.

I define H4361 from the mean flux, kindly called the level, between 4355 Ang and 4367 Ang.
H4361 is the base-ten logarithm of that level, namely -0.069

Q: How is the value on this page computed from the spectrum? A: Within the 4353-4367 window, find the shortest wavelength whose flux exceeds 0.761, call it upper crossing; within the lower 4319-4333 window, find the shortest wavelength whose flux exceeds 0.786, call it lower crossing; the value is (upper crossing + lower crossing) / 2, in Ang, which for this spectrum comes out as 4343.4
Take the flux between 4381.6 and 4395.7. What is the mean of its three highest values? 0.785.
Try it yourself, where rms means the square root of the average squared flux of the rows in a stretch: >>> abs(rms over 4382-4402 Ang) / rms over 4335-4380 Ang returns 0.95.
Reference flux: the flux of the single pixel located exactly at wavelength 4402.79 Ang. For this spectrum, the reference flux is 0.753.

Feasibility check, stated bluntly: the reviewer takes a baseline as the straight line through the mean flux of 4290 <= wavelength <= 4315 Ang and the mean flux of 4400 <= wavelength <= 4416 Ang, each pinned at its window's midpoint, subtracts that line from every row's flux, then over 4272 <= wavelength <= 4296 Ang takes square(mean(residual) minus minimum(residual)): 0.012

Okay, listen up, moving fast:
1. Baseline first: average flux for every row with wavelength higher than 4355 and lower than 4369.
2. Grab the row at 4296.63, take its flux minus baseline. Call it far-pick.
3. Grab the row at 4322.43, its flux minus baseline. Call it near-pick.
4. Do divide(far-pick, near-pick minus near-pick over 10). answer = 1.4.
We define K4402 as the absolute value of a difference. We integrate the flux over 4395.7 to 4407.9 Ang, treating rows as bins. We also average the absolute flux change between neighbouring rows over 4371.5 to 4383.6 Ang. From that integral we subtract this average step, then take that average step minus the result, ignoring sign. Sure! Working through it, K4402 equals 9.4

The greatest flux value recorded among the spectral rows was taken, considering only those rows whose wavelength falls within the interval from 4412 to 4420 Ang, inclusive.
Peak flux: 0.8667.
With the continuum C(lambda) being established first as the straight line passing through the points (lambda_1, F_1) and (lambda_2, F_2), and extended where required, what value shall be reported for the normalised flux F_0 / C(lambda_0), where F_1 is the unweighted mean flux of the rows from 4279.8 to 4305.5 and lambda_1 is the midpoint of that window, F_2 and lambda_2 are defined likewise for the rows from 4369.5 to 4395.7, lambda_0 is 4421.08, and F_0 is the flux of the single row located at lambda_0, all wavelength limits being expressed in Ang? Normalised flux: 1.13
